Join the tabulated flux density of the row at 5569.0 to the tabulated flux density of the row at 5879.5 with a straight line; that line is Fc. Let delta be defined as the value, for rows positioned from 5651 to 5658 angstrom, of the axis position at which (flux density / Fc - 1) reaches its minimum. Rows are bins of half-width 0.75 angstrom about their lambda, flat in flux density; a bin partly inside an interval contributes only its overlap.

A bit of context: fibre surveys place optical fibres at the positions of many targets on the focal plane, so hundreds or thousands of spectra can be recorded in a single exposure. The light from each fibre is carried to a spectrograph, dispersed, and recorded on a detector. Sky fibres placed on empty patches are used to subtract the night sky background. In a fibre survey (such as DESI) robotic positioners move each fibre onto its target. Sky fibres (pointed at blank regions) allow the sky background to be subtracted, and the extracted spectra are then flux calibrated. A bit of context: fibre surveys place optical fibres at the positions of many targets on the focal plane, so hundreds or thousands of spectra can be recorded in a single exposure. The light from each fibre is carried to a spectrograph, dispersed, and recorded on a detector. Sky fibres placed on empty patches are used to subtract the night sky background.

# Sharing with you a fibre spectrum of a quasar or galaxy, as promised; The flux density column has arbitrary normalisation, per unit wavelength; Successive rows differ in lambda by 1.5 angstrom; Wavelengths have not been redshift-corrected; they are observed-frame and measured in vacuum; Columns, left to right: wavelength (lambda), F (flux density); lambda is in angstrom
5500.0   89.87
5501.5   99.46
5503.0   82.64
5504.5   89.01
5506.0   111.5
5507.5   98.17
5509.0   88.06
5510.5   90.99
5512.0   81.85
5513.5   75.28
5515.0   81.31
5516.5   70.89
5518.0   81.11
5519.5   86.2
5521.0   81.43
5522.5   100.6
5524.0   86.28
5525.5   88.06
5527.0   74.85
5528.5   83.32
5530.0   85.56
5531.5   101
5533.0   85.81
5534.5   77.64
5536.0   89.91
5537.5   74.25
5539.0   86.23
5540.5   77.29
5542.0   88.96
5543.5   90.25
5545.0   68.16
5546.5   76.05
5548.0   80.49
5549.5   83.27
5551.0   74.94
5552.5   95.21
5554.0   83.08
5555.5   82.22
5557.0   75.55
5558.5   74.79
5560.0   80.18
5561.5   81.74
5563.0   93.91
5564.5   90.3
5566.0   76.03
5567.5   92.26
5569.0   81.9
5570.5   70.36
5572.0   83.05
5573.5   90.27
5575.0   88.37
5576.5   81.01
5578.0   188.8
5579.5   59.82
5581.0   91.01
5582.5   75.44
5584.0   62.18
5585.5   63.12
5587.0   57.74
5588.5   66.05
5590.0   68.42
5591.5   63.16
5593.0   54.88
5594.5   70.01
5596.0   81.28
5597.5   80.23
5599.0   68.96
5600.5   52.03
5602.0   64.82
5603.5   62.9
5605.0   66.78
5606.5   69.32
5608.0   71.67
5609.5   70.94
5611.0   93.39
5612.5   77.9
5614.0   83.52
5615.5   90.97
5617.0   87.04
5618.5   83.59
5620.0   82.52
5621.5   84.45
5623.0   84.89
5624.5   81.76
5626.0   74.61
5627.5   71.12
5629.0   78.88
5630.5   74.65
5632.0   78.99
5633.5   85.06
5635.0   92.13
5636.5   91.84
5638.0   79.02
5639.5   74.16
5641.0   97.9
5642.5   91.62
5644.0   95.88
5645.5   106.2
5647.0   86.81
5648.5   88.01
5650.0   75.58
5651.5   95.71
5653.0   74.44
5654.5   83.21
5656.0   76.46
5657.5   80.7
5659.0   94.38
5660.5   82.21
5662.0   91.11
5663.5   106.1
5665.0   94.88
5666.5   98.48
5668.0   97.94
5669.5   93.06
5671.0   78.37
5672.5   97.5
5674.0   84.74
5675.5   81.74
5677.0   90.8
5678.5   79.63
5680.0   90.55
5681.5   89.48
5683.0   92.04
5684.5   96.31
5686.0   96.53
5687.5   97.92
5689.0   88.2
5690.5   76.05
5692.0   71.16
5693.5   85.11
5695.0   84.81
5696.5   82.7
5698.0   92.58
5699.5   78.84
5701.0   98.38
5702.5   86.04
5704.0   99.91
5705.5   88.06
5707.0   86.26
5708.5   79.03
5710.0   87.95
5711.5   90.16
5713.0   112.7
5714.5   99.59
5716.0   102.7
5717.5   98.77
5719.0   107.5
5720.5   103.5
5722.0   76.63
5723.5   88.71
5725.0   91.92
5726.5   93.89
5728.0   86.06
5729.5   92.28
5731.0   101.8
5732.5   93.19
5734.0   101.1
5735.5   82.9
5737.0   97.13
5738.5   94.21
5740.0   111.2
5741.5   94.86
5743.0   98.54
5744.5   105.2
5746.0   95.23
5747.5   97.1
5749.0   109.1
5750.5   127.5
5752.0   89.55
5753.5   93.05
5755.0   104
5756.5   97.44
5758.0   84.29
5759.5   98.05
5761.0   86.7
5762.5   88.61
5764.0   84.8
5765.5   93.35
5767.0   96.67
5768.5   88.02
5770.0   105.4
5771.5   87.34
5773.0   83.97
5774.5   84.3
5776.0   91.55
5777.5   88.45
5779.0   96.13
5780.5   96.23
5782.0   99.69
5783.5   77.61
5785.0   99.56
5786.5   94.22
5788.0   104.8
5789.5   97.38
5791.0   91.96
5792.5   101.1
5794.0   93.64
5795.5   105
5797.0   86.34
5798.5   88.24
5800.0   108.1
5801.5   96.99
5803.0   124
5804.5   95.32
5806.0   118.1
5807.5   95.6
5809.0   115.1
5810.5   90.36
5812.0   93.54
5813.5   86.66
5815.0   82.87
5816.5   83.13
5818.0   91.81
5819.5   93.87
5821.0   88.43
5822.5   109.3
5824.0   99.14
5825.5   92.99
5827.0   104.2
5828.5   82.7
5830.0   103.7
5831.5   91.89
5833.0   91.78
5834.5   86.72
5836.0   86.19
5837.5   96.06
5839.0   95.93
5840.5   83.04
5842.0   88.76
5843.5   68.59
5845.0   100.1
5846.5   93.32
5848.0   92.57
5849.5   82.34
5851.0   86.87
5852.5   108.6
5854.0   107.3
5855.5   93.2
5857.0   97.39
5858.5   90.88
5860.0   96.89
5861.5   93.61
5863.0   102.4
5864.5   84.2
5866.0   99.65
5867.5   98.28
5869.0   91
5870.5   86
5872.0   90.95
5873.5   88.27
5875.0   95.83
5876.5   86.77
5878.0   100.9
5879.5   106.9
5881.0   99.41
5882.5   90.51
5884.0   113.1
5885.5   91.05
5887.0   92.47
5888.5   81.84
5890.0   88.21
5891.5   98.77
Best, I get 5653.0 angstrom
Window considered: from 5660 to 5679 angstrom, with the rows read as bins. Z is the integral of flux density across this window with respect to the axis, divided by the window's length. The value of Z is 91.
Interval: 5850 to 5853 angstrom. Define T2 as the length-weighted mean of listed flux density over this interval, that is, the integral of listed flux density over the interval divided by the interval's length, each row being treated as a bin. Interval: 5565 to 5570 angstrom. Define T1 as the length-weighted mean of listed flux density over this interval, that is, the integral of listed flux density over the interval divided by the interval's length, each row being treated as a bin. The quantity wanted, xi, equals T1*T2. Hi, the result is 7939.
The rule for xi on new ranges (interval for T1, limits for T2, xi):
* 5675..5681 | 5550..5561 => 6960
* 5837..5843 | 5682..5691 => 8221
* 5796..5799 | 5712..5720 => 9205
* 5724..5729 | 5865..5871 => 8486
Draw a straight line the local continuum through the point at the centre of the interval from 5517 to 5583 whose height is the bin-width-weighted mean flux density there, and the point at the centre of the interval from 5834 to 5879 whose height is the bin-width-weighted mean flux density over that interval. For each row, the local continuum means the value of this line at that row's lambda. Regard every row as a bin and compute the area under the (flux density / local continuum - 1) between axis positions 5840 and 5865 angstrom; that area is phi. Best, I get 0.0 angstrom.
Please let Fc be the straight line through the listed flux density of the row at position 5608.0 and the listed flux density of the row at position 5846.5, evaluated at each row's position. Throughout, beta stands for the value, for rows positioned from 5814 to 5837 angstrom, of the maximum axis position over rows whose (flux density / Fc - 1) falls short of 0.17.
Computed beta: 5836.0 angstrom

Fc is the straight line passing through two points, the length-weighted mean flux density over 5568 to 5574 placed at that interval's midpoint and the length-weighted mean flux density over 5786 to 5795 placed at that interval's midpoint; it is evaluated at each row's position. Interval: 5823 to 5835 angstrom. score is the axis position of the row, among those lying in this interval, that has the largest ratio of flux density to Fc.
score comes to 5827.0 angstrom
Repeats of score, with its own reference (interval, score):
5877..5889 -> 5884.0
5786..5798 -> 5788.0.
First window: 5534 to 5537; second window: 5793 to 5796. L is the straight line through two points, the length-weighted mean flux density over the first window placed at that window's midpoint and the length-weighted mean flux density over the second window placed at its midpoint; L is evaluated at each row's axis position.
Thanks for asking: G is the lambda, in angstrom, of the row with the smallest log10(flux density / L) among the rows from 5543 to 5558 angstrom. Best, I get 5545.0 angstrom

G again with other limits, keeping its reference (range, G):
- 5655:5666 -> 5656.0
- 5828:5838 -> 5828.5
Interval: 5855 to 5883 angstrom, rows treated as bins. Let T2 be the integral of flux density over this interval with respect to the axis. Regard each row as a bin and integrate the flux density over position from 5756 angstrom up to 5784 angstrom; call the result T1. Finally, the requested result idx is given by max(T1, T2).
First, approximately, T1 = 2549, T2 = 2644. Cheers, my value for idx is 2644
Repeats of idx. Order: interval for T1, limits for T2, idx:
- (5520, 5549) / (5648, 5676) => 2469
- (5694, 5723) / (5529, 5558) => 2678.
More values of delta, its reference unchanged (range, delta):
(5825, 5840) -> 5828.5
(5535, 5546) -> 5545.0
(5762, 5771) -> 5764.0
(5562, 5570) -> 5566.0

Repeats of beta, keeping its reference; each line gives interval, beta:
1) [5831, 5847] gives 5846.5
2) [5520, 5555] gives 5551.0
